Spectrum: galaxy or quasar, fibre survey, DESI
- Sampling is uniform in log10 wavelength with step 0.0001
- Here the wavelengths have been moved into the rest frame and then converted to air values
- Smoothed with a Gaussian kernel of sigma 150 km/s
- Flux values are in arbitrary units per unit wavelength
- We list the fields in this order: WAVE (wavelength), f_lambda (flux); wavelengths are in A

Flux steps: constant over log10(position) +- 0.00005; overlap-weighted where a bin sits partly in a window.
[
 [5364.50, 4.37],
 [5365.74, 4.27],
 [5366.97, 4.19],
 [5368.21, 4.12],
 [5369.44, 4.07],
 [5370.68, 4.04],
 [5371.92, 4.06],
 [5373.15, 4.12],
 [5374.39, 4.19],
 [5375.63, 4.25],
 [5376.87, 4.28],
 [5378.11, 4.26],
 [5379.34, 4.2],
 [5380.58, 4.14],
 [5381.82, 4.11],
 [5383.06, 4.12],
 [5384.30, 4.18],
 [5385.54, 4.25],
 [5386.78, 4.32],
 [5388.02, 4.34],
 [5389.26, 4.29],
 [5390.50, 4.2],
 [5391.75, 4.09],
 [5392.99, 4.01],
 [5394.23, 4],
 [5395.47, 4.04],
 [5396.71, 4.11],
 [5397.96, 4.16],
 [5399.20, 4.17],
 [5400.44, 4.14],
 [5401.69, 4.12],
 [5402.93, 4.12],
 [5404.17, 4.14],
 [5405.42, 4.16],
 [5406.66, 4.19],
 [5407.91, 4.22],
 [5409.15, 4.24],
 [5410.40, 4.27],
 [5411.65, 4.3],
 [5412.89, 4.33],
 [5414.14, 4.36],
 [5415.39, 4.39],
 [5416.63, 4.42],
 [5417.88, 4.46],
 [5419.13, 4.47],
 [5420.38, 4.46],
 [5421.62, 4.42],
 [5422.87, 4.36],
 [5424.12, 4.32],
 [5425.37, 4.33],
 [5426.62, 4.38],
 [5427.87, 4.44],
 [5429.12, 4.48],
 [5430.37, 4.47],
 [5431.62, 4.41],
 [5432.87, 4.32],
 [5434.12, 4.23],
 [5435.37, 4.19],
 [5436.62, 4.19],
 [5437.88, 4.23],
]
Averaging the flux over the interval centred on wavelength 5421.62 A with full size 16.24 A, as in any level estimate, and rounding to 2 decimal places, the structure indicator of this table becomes 4.41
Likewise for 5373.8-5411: 4.18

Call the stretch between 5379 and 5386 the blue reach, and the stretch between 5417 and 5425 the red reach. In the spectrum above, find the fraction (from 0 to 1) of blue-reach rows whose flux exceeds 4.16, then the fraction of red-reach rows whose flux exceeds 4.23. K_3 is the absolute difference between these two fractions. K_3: 0.50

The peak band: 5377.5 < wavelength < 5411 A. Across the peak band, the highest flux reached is 4.34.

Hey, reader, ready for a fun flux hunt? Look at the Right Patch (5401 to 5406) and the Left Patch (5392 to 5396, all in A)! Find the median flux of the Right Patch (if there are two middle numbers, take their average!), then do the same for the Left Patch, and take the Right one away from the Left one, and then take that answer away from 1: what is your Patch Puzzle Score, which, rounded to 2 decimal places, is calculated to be 1.12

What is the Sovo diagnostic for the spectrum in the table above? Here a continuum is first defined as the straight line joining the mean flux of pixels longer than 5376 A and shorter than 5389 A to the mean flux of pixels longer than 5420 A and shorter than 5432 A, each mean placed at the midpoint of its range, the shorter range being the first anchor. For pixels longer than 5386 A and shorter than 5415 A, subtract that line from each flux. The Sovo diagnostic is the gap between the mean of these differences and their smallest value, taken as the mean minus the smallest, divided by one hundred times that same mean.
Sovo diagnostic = -0.015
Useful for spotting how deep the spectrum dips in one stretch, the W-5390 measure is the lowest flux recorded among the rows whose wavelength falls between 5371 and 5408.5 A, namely 4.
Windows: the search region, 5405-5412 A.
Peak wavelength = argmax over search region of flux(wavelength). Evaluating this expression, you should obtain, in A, 5411.65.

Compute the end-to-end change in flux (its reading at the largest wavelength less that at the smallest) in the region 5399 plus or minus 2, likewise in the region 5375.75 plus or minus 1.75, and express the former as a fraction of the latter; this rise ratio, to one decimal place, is -0.2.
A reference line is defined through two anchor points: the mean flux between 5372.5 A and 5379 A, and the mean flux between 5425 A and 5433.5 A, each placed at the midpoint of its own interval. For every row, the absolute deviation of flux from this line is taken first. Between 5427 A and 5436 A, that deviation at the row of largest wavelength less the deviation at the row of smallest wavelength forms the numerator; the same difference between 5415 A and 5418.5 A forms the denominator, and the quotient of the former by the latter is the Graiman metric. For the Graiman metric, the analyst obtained 3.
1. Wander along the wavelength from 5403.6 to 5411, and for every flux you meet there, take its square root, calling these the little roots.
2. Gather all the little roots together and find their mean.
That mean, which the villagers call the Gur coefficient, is 2.05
